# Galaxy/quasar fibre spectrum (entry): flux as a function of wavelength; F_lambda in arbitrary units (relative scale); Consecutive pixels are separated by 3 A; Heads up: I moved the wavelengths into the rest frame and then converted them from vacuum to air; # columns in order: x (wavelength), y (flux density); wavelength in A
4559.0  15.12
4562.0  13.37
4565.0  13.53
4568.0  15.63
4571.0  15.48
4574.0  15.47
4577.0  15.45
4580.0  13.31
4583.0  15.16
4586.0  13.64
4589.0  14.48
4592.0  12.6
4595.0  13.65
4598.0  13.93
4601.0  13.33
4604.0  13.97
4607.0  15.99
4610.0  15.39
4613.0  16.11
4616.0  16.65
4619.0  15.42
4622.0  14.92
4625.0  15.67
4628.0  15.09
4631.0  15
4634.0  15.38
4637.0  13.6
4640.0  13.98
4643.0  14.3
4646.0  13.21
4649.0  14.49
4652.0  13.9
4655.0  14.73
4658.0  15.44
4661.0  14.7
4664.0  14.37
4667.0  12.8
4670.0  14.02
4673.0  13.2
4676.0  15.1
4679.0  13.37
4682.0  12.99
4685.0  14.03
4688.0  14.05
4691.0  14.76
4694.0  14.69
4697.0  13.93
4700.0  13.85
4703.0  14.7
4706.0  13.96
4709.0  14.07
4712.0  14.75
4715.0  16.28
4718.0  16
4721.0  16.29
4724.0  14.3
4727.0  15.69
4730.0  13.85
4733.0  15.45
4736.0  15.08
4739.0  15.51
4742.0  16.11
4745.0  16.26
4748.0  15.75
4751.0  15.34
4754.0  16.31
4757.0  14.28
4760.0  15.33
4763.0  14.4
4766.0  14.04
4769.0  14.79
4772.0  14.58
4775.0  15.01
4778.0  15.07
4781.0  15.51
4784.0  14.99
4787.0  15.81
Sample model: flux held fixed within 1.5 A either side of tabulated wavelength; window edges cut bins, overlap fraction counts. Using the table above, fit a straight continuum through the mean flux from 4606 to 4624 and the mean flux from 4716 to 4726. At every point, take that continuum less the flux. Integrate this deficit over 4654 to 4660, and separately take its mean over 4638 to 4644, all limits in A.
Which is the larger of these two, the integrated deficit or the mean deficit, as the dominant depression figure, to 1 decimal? 3.5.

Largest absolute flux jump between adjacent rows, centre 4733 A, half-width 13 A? 1.99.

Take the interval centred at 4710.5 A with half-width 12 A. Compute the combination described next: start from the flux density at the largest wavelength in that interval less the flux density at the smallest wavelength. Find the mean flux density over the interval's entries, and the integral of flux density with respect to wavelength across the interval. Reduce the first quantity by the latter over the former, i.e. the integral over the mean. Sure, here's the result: -21.6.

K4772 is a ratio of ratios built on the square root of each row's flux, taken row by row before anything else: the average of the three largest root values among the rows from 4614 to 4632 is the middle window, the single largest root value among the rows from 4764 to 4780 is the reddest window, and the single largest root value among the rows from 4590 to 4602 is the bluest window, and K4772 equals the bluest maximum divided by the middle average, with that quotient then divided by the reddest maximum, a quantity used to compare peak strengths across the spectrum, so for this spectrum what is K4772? 0.241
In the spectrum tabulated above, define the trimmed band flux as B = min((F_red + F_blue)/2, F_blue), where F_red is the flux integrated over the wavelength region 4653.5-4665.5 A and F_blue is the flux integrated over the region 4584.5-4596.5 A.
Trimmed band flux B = 163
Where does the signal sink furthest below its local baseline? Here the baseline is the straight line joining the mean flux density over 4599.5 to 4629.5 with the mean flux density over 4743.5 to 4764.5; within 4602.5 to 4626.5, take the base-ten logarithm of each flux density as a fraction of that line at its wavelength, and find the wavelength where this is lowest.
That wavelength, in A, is 4604.0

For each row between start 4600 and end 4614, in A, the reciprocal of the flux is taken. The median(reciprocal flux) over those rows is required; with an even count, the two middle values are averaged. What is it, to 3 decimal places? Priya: 0.065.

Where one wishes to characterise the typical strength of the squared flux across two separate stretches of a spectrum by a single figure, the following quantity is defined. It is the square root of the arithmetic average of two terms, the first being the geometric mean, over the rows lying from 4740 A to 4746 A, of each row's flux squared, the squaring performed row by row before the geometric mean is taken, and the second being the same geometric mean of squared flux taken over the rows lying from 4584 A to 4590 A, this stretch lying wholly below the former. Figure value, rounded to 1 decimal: 15.2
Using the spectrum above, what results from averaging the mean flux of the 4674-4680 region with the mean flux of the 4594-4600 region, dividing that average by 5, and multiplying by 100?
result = 280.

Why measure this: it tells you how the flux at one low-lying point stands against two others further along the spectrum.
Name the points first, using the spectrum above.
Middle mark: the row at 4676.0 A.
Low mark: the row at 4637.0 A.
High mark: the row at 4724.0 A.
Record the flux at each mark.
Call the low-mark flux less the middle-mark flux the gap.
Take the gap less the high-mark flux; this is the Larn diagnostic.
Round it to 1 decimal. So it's -15.8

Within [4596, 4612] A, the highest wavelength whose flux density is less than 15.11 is 4604.0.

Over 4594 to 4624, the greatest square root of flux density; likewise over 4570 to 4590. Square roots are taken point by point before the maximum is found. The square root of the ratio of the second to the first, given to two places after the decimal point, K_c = 0.98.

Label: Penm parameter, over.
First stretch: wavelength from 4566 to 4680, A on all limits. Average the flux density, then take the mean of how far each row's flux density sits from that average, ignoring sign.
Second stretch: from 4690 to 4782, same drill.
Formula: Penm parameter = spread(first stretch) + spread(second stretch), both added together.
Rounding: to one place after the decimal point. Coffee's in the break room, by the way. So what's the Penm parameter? 1.5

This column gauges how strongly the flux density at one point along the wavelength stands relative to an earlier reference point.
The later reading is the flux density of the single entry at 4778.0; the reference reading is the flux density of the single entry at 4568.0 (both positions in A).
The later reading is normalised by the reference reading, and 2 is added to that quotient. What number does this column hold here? 2.96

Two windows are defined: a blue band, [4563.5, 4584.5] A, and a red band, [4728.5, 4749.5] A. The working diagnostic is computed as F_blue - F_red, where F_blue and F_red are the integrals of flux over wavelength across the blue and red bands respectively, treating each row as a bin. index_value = -12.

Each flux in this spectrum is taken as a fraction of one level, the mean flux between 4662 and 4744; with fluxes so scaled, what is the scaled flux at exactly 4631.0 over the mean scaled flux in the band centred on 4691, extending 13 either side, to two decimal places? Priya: 1.07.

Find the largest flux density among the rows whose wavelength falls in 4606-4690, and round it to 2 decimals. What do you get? 16.65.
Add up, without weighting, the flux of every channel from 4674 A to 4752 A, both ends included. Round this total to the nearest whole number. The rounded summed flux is 386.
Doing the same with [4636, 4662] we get 128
